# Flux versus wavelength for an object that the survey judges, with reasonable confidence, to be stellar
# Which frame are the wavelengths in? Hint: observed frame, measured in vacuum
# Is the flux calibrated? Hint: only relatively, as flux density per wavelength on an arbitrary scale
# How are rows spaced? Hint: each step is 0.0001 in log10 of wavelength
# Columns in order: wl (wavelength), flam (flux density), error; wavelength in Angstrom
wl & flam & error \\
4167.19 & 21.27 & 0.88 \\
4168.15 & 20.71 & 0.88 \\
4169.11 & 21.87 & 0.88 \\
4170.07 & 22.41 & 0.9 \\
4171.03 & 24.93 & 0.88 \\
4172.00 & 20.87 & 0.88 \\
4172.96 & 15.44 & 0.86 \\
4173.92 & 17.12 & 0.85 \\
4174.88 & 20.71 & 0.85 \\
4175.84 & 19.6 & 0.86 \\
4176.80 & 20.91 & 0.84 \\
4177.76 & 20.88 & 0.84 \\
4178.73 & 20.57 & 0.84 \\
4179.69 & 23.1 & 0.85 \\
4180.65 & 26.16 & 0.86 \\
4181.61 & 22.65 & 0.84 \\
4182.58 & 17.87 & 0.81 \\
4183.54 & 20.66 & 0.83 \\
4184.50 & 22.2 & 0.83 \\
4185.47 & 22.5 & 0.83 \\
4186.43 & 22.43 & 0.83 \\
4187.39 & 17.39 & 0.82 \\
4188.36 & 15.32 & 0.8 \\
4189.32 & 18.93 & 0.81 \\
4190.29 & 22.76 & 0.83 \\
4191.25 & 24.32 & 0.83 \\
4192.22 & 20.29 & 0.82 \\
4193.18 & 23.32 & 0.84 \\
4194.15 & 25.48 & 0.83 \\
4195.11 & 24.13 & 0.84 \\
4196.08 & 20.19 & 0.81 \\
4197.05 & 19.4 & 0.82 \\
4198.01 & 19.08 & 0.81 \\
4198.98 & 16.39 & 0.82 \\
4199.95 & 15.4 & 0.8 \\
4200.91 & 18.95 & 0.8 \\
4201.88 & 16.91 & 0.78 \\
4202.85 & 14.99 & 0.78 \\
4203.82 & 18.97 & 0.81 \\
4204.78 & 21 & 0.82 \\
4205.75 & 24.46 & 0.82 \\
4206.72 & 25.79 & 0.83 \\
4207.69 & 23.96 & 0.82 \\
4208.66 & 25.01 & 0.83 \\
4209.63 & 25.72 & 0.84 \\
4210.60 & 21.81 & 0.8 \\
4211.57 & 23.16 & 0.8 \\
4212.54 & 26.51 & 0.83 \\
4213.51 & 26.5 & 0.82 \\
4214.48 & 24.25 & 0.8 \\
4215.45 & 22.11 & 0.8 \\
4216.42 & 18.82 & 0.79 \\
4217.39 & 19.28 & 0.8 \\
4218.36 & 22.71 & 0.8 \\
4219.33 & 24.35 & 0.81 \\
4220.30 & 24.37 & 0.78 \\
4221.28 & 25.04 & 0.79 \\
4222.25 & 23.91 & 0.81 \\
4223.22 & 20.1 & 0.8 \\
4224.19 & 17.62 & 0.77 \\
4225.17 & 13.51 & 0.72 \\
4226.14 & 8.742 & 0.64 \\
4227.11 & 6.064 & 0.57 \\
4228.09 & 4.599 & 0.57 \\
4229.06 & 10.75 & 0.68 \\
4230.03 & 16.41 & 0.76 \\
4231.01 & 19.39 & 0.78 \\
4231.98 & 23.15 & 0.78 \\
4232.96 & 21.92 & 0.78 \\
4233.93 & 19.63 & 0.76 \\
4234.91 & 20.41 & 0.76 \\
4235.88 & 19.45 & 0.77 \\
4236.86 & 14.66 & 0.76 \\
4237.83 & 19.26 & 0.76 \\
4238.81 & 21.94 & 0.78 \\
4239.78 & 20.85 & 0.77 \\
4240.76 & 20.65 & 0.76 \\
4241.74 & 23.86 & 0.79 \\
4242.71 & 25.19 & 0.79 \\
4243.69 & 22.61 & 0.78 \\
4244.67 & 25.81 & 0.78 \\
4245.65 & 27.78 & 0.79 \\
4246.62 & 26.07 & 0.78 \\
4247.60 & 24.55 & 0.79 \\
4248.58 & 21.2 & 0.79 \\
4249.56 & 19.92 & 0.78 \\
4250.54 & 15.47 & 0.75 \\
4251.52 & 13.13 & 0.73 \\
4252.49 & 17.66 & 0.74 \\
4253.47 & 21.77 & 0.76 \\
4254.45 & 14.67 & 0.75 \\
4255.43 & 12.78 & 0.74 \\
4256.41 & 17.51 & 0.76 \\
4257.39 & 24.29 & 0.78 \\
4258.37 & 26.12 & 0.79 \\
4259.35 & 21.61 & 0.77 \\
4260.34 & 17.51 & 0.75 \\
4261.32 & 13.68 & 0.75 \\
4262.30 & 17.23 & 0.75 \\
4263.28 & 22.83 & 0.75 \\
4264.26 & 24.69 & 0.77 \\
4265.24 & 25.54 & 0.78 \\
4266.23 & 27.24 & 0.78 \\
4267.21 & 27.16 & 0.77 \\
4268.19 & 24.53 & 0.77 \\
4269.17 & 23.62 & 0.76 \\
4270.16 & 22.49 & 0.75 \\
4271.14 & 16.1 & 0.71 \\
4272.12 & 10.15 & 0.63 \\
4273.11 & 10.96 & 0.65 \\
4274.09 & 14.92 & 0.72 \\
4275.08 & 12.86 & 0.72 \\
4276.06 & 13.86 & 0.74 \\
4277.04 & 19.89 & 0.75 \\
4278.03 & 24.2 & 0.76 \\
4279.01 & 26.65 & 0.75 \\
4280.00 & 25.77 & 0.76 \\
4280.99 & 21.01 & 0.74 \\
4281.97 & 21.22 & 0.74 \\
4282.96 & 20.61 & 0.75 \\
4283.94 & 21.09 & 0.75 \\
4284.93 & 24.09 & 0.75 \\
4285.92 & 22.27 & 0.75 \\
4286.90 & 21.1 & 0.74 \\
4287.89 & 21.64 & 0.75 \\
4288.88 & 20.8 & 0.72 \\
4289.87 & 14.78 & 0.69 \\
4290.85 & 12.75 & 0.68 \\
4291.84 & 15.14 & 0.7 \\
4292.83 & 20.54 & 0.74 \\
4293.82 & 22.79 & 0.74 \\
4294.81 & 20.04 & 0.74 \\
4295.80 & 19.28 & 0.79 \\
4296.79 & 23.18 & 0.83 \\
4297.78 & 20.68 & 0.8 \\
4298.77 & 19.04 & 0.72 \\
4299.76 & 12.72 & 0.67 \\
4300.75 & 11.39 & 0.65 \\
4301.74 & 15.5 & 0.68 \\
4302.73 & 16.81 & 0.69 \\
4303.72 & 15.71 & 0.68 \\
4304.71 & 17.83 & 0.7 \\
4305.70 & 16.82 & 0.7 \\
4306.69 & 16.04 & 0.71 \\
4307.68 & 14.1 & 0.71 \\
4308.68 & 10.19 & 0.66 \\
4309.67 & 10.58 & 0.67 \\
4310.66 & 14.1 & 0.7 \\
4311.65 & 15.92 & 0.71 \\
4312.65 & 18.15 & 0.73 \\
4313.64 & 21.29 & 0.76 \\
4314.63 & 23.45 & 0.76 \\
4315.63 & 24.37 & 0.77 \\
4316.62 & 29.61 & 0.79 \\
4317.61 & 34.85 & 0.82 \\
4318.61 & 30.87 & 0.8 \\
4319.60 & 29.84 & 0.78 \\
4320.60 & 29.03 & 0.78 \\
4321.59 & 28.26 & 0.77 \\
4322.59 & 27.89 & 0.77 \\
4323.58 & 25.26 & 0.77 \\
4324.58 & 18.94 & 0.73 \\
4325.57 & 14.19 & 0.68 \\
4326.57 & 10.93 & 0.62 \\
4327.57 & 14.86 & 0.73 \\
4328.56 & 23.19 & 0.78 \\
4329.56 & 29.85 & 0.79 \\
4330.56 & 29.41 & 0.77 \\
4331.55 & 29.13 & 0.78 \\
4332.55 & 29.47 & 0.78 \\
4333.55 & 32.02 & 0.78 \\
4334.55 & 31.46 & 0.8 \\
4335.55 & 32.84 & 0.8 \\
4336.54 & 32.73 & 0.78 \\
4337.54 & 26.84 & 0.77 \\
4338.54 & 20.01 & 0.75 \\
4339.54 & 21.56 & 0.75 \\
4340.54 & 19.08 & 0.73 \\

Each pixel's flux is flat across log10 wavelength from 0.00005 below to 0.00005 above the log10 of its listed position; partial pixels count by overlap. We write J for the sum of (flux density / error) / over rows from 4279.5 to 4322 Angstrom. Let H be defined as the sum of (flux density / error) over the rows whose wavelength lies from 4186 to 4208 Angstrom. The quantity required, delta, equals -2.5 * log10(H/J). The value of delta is 0.8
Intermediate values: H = 575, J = 1165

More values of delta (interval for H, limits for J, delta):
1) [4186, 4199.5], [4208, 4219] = -0.1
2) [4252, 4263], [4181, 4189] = -0.3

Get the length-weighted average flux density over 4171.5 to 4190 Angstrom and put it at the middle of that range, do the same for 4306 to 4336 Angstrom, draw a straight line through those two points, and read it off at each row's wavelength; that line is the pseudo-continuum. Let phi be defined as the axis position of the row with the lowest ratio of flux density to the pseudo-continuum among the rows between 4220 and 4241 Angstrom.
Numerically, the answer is 4228.09 Angstrom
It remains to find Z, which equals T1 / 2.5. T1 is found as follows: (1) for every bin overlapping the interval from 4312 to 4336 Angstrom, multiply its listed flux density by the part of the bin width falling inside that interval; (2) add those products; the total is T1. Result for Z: 247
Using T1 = 617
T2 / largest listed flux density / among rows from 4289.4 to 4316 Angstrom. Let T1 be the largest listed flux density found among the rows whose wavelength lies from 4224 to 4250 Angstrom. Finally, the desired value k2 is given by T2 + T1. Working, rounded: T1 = 27.78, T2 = 24.37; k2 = 52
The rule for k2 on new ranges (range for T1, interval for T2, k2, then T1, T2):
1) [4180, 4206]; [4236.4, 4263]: 54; 26.16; 27.78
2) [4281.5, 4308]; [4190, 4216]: 51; 24.09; 26.51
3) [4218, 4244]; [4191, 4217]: 52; 25.19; 26.51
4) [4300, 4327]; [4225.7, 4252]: 63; 34.85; 27.78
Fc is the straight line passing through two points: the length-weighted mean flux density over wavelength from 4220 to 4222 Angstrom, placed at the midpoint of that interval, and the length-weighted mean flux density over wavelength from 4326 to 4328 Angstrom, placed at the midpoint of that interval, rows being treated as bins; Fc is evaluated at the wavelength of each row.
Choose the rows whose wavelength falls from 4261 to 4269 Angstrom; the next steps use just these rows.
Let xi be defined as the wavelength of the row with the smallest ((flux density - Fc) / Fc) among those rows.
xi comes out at 4261.32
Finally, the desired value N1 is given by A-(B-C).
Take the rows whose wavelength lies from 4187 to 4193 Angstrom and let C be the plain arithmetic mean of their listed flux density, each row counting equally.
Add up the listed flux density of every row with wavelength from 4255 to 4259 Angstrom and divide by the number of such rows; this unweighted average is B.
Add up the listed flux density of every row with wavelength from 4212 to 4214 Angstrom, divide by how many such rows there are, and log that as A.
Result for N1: 26.2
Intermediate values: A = 27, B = 20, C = 19.8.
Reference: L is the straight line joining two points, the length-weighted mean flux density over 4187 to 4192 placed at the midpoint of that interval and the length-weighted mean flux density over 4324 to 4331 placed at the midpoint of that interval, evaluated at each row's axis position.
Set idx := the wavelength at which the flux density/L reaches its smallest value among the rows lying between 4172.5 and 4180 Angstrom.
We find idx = 4172.96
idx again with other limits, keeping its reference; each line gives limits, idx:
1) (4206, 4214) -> 4210.60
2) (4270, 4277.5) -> 4272.12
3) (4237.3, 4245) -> 4237.83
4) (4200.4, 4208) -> 4202.85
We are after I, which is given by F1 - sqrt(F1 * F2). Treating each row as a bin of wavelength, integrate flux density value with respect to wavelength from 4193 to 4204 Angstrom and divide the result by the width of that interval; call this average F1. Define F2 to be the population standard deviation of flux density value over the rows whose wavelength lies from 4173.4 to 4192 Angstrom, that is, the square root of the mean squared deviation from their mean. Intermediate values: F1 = 19.3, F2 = 3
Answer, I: 12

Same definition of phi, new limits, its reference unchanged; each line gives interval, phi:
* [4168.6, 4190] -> 4188.36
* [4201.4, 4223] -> 4202.85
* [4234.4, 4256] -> 4255.43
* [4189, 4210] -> 4202.85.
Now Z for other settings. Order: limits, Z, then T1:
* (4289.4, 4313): 155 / 387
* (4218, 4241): 168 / 420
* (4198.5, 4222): 206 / 516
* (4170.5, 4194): 197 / 492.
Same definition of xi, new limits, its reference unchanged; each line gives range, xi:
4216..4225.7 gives 4225.17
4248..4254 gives 4251.52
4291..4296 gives 4291.84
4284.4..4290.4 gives 4289.87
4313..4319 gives 4313.64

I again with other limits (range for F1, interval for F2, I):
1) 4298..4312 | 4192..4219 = 8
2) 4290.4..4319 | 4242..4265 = 9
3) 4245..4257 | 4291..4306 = 11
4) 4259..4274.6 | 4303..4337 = 8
